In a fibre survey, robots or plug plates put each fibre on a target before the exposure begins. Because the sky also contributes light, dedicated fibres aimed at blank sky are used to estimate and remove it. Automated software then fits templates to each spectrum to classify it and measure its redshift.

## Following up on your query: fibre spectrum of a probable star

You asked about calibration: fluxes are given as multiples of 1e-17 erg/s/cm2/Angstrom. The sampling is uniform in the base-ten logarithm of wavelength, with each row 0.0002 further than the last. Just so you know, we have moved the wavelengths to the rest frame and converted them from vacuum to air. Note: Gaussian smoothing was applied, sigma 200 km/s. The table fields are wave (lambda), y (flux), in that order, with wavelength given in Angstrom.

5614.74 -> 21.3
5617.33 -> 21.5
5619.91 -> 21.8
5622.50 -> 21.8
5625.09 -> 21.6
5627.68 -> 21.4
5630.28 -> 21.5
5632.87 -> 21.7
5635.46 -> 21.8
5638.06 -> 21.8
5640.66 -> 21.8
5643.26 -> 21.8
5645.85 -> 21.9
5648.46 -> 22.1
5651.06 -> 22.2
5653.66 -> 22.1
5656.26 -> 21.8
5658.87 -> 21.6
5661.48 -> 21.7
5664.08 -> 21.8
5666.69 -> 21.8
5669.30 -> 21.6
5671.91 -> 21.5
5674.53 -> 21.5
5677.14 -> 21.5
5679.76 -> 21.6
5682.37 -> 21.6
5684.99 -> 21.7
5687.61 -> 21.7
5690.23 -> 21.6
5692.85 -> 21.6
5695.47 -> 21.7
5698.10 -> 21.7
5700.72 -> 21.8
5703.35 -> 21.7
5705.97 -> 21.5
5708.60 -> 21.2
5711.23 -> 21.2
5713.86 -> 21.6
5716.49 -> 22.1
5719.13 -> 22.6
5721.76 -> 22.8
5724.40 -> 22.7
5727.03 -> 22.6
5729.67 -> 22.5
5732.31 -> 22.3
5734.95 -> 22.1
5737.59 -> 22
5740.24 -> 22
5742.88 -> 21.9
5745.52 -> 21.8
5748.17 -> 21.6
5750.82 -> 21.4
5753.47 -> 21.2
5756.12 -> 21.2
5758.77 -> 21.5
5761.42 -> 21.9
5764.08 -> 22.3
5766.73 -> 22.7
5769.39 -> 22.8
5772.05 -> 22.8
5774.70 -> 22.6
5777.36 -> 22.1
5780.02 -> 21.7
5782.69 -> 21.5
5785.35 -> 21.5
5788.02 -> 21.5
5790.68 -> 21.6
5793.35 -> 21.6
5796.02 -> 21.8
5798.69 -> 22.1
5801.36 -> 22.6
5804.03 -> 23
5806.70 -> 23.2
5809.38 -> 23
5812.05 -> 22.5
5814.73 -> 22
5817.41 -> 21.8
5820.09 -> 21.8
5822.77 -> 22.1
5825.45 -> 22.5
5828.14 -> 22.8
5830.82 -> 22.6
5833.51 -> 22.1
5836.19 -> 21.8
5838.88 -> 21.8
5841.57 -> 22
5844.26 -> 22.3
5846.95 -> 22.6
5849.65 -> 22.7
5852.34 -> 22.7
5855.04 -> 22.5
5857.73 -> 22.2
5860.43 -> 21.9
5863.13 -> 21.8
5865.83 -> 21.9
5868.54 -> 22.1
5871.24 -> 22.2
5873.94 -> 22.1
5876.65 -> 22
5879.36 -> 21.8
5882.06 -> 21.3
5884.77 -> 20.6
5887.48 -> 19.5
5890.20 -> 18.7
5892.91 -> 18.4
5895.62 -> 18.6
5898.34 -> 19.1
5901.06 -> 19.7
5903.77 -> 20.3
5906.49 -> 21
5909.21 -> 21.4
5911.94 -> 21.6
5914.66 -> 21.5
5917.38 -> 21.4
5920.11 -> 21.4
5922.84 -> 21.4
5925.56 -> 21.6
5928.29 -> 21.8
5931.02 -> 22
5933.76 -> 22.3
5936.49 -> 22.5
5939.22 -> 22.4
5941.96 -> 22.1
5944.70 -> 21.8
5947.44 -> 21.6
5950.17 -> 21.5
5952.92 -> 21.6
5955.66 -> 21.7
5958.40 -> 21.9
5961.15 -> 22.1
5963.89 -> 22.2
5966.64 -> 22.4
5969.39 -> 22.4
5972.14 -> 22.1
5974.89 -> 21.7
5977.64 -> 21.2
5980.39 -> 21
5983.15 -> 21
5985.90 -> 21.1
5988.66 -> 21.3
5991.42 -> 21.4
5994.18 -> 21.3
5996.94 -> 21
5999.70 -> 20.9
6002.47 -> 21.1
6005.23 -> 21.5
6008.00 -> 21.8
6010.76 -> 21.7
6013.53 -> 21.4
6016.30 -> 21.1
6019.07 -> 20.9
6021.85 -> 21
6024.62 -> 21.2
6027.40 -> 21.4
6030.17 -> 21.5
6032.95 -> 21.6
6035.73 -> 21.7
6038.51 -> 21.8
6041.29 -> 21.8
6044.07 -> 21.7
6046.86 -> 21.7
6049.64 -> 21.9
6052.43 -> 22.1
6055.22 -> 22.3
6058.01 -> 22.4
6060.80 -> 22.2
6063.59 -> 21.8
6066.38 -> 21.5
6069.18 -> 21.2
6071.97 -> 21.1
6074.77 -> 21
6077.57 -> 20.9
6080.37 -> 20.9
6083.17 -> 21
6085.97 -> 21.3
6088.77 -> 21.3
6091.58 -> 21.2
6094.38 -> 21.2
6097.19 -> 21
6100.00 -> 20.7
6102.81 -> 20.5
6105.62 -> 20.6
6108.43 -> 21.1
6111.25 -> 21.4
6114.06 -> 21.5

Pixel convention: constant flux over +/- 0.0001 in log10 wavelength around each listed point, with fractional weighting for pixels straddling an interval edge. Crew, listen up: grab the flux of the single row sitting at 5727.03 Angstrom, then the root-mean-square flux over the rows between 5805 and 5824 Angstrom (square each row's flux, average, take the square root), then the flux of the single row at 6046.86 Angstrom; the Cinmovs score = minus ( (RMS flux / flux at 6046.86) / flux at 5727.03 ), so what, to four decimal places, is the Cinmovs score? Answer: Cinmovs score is -0.0456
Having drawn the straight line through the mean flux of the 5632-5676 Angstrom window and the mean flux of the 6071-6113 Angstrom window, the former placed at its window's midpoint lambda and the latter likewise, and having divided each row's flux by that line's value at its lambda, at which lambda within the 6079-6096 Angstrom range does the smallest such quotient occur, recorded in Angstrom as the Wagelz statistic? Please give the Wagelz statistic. 6080.37 Angstrom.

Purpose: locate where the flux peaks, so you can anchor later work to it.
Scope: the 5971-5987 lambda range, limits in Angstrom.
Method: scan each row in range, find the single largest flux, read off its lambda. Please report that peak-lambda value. 5972.14 Angstrom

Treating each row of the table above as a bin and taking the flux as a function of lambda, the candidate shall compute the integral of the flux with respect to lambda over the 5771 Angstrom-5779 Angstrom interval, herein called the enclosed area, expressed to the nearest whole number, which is 180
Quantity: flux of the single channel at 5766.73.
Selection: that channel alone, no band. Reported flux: 22.7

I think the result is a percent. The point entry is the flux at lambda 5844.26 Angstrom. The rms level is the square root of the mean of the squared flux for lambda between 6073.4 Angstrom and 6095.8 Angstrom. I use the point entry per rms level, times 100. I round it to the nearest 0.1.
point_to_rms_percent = 105.7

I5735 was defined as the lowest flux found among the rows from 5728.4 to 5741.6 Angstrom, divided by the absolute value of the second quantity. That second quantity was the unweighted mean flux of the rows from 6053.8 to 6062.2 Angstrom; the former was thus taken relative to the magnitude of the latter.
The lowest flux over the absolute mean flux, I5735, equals 0.99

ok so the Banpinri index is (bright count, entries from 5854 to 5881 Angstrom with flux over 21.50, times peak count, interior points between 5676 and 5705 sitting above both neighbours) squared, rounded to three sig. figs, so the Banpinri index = 100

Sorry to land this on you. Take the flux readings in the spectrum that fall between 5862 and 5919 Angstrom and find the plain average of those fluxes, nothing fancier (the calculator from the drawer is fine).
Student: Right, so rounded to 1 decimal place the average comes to 20.8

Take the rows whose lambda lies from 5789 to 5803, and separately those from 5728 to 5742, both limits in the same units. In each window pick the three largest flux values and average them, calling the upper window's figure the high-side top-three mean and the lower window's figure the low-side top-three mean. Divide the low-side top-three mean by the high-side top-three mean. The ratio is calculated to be 1.01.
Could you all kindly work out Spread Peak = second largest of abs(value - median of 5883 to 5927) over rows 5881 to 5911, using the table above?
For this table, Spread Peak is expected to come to 2.2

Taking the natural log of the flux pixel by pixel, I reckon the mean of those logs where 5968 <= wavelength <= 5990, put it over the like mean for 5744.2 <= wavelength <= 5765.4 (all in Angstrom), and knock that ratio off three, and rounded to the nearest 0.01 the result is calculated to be 2.00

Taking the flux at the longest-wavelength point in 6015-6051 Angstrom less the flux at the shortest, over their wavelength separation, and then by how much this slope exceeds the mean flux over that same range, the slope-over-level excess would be -21.5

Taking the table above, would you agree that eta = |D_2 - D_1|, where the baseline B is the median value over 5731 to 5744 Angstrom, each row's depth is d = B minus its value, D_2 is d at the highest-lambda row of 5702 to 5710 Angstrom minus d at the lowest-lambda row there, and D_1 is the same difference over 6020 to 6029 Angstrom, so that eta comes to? 0.90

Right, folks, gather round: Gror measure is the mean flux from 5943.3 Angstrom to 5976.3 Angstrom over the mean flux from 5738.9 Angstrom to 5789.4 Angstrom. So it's 1.001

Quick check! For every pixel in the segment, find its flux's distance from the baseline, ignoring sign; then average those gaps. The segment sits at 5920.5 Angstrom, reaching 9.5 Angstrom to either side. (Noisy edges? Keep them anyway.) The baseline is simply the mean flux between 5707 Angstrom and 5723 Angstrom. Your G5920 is 0.4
